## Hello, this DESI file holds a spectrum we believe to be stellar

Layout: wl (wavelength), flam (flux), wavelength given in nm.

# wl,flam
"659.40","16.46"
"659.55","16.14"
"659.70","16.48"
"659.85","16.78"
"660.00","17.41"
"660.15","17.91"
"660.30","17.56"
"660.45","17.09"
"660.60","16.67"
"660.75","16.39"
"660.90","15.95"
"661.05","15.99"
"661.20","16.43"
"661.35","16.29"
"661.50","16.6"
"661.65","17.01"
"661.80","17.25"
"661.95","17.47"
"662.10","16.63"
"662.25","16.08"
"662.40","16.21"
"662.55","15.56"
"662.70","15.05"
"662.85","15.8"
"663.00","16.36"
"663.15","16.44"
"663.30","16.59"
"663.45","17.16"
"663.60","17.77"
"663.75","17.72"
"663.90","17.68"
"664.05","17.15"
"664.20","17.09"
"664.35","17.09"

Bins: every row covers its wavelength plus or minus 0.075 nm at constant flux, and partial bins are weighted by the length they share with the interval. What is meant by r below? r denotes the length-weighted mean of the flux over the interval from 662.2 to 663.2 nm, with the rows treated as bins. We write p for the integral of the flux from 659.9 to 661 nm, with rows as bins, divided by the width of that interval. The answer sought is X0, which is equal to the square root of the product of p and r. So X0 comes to 16.4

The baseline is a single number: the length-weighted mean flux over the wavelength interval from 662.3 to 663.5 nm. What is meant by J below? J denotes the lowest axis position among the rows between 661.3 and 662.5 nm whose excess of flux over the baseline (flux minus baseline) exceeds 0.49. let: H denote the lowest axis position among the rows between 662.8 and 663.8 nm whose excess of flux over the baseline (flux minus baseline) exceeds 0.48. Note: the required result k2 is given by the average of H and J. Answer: 662.55 nm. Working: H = 663.45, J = 661.65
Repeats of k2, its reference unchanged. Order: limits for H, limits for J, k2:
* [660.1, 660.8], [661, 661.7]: 660.90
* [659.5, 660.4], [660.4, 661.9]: 660.15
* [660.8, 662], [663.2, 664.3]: 662.55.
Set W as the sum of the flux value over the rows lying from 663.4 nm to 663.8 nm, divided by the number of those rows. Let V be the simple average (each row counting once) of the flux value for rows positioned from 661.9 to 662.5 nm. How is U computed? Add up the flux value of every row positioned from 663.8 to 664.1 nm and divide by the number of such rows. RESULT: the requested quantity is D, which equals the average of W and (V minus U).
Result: 8.4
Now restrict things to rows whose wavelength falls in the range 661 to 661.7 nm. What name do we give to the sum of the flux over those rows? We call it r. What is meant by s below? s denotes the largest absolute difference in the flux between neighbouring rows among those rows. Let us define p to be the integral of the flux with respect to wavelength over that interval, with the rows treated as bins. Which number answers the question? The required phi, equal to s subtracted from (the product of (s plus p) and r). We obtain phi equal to 984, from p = 12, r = 82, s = 0.44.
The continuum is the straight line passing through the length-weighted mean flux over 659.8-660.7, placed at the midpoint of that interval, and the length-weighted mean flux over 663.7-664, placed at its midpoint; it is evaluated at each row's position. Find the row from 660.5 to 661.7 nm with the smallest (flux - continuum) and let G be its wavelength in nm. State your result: 660.90 nm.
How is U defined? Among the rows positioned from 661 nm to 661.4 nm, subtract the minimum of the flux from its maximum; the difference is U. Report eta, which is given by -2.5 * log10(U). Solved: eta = 0.9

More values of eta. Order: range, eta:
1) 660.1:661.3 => -0.7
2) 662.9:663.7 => -0.4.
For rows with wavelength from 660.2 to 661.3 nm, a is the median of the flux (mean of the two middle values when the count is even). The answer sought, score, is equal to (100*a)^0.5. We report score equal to 40.5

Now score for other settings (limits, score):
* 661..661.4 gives 40.4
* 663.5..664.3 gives 42.0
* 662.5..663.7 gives 40.5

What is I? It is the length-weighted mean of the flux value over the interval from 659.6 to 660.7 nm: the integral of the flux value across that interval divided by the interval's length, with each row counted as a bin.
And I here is 17.09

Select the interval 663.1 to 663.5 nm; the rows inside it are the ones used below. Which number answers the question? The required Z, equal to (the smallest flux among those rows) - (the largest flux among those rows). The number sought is -0.7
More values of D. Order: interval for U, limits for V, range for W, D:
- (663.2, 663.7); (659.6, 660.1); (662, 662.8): 7.8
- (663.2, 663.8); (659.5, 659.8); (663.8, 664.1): 8.2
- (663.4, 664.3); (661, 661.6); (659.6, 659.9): 7.8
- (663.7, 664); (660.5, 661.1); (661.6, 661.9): 7.8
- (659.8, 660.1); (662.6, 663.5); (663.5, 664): 8.4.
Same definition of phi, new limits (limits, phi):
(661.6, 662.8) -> 2690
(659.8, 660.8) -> 2129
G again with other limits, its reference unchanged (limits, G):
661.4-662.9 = 662.70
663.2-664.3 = 663.30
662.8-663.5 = 662.85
